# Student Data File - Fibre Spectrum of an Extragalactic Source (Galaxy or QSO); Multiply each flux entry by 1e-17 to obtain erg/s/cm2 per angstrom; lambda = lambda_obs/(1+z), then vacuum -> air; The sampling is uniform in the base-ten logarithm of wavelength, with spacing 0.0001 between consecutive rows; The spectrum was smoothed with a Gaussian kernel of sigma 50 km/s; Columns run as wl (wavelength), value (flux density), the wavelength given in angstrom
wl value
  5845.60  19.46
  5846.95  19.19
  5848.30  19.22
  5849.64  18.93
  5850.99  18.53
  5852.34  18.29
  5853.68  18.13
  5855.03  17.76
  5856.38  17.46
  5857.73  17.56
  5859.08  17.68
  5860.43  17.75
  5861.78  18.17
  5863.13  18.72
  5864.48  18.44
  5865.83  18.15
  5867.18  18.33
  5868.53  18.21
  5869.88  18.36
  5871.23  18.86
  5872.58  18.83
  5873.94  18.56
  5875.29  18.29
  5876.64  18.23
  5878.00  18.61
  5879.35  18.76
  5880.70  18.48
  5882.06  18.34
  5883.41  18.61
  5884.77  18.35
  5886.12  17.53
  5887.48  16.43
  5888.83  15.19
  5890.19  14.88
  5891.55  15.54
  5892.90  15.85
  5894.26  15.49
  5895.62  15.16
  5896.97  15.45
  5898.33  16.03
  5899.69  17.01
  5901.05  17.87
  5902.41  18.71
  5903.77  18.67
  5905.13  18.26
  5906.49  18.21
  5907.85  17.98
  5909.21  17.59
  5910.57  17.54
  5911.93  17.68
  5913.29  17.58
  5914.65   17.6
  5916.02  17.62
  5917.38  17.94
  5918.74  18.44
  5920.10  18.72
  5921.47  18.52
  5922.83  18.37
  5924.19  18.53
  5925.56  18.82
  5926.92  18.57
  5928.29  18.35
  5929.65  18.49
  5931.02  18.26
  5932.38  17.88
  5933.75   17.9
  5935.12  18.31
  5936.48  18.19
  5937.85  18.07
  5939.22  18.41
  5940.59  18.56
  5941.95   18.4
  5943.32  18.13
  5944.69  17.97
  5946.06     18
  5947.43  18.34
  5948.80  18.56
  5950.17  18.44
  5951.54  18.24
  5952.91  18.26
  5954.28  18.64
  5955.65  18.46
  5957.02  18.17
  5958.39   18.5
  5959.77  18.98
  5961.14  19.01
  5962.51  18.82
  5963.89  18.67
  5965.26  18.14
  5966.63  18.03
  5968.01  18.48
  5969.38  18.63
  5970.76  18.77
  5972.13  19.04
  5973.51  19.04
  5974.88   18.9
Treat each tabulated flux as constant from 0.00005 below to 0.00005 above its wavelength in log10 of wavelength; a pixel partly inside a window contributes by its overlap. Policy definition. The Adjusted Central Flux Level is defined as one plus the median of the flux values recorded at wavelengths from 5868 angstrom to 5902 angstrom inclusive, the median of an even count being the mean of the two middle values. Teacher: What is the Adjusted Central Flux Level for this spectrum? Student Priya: 19.2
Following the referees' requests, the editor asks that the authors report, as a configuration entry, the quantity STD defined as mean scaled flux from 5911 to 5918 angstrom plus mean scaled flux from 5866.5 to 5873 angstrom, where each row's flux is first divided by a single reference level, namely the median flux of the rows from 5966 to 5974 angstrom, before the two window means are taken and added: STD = 1.94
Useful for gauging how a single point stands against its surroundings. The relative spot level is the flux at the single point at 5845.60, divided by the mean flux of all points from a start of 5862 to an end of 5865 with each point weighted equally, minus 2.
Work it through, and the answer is -0.95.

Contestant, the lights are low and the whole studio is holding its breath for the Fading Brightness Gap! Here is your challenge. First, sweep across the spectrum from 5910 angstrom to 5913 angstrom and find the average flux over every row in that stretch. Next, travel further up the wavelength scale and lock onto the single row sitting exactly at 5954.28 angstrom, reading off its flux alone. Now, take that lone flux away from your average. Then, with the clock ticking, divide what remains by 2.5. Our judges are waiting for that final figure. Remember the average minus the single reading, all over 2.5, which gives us -0.41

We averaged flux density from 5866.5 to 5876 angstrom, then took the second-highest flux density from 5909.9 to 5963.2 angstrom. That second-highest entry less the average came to 0.5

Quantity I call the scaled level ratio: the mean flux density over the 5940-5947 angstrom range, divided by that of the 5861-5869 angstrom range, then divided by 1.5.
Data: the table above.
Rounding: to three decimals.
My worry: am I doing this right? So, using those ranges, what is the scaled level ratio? 0.662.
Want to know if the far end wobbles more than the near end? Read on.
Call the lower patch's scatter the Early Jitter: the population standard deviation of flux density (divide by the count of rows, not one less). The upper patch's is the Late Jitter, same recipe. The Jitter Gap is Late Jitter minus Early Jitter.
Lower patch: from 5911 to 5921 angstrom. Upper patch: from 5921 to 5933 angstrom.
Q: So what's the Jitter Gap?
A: -0.18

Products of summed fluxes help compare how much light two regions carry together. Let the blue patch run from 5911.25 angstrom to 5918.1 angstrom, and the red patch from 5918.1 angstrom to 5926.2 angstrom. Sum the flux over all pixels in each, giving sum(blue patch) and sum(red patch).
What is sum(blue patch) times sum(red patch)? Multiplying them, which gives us 9850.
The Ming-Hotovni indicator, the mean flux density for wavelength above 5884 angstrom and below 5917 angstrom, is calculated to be 17.0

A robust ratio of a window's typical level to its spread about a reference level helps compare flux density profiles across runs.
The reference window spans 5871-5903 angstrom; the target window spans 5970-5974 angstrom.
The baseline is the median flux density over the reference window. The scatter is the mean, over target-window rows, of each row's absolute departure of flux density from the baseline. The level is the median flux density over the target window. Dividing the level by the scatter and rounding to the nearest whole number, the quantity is 21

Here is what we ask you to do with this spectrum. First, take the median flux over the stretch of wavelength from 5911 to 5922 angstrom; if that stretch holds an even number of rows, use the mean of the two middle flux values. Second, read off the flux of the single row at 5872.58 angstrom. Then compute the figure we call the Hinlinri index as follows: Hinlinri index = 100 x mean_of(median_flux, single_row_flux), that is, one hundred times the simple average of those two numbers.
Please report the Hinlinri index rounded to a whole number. 1832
